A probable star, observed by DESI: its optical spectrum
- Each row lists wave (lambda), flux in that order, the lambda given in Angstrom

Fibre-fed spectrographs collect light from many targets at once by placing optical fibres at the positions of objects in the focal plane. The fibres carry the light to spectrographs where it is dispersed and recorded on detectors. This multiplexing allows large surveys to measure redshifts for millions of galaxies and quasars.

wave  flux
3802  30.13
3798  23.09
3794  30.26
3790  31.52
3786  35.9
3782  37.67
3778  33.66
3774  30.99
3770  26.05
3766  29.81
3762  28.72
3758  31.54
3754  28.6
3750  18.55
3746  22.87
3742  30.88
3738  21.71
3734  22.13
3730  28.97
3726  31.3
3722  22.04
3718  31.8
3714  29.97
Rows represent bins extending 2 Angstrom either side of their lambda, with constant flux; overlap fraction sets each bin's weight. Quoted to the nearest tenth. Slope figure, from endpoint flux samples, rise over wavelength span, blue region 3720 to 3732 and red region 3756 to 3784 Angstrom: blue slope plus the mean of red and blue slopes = 1.4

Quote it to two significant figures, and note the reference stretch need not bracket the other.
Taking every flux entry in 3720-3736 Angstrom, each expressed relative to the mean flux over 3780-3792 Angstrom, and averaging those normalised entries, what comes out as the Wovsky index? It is 0.75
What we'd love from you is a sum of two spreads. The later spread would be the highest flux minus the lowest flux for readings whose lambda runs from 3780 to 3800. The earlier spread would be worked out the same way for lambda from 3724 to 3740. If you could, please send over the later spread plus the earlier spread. 24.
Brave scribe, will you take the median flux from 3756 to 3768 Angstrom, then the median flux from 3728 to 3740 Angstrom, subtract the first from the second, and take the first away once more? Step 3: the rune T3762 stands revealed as -37.5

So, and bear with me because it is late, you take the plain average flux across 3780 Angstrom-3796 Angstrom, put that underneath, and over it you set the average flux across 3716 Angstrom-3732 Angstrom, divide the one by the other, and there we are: 0.84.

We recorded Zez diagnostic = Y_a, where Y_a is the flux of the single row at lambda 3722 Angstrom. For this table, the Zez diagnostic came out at 22.04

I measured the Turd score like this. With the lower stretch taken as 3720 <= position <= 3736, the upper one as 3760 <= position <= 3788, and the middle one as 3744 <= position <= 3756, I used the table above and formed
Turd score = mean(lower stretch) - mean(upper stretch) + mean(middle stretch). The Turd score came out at 17.6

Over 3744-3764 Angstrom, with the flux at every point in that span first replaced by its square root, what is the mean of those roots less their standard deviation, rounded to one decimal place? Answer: 4.6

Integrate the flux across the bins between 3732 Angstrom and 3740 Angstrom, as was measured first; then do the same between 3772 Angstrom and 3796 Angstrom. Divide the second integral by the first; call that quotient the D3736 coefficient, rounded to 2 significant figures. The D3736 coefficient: 4.6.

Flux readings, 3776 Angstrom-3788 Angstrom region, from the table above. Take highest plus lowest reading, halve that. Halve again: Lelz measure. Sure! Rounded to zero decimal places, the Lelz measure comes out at 18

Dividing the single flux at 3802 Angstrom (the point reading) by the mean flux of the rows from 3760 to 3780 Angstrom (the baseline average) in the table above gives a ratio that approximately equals 1.01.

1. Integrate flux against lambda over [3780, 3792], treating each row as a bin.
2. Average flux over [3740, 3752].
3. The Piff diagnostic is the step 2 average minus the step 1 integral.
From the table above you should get -396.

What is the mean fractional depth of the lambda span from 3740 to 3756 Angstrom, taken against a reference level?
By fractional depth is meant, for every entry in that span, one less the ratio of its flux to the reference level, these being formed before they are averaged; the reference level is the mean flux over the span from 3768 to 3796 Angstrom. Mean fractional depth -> 0.22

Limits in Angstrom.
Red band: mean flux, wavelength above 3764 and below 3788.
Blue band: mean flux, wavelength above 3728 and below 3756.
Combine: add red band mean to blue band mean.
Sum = 57.2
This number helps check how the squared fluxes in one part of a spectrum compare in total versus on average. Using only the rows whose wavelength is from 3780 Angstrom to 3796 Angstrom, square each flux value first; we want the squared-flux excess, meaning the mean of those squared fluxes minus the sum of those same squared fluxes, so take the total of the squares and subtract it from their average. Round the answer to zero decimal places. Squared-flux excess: -3463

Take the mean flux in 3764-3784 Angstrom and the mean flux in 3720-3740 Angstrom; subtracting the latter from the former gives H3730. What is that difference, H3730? 6.4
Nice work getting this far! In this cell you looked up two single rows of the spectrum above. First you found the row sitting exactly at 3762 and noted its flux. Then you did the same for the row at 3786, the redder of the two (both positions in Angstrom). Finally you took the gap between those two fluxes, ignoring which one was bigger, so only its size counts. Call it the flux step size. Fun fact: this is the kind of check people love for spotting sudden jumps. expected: 7.2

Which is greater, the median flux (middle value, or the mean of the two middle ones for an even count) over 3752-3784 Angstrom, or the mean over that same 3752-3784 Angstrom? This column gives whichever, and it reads 31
